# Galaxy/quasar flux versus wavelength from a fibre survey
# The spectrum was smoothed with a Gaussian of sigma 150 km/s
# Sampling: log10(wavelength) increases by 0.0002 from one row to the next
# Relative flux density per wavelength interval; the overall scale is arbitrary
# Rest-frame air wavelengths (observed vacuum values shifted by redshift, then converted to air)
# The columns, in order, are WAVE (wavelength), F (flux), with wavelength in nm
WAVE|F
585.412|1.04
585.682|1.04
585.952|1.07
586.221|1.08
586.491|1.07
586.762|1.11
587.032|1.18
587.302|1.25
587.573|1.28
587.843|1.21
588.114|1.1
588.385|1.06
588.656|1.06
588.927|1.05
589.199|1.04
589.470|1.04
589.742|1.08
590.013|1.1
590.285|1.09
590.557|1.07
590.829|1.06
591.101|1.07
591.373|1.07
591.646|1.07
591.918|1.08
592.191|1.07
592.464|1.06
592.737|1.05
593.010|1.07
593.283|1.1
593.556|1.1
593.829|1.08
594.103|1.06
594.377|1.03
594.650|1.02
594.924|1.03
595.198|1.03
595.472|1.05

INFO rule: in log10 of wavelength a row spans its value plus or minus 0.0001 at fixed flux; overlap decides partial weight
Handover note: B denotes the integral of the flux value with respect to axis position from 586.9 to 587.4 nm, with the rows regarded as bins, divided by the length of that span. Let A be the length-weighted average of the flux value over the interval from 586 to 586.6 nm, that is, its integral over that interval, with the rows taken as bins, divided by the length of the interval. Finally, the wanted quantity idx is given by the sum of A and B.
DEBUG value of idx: 2.29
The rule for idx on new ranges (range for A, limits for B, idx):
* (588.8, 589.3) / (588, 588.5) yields 2.12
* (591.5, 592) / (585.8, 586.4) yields 2.15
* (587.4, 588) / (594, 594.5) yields 2.28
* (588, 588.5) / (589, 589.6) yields 2.12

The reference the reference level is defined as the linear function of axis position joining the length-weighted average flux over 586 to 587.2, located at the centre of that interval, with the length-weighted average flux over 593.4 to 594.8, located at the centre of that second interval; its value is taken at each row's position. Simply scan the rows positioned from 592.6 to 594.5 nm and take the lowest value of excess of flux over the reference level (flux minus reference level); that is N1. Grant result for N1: -0.027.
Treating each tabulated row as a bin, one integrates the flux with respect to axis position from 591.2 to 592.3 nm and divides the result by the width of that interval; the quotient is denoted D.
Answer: 1.07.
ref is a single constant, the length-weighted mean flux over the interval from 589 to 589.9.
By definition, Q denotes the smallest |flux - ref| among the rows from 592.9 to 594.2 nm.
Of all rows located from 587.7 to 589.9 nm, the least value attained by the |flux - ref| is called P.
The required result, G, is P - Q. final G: -0.002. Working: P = 0.0041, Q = 0.0059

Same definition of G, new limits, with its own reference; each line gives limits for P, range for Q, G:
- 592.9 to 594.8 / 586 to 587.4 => -0.010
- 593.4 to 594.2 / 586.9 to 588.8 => 0.000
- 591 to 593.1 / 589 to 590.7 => -0.010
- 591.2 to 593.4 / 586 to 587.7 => -0.012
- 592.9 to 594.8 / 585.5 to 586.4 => -0.008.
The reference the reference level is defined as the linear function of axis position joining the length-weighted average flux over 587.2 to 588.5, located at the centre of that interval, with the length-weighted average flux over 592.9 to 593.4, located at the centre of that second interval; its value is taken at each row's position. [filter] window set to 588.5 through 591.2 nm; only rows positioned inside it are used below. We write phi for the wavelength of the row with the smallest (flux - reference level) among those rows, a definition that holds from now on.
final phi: 589.199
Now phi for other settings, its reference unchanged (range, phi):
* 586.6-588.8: 588.385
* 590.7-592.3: 590.829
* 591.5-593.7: 592.737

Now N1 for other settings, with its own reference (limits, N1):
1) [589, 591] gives -0.053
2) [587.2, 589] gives -0.045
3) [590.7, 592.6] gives -0.022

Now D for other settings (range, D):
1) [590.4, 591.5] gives 1.07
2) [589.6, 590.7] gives 1.08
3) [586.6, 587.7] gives 1.20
